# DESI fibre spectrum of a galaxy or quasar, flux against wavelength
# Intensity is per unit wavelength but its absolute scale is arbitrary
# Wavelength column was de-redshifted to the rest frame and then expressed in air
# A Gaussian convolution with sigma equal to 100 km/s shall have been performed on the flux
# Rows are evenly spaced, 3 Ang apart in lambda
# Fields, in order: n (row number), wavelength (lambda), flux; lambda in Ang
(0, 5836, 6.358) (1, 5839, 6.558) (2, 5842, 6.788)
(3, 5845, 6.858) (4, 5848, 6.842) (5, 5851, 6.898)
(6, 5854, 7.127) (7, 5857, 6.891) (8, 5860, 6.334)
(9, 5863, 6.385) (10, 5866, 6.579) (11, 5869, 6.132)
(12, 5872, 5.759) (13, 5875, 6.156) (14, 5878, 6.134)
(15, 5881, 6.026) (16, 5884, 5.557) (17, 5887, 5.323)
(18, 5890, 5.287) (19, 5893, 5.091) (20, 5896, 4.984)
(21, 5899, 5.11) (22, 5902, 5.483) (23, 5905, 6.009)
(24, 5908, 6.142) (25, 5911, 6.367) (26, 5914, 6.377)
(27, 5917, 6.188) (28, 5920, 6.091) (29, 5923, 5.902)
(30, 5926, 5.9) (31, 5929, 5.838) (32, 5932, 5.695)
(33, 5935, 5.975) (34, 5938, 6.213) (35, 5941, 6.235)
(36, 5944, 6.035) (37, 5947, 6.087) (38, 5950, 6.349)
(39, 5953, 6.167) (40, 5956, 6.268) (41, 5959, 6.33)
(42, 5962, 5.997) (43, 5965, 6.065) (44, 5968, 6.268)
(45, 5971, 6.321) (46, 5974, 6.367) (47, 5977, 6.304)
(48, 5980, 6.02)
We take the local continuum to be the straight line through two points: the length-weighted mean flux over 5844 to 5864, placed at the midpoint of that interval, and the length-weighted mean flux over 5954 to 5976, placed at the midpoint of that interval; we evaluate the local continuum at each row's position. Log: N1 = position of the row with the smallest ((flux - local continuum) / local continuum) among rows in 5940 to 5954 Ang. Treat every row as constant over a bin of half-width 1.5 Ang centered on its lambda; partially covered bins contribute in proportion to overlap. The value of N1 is 5944 Ang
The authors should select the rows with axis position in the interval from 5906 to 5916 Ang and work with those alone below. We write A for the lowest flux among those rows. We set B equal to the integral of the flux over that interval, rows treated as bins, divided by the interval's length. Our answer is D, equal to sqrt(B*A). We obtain 6.2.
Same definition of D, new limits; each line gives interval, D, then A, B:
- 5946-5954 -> 6.1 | 6.087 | 6.21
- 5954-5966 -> 6.1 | 5.997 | 6.17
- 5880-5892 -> 5.4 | 5.287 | 5.51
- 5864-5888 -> 5.6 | 5.323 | 5.98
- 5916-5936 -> 5.8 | 5.695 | 5.93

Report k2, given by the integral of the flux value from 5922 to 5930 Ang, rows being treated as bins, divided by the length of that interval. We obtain 5.88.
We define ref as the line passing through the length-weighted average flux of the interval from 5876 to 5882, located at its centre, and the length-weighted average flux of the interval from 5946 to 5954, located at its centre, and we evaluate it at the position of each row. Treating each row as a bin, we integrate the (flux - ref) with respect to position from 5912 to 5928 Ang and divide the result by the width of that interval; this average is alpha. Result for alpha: -0.1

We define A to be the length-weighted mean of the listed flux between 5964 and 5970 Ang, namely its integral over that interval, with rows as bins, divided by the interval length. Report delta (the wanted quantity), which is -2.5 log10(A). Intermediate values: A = 6.2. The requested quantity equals -1.98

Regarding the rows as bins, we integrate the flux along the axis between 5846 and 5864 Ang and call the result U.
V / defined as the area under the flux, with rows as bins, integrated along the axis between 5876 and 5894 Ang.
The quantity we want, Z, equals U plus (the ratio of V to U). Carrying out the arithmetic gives 122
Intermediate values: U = 121.7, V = 101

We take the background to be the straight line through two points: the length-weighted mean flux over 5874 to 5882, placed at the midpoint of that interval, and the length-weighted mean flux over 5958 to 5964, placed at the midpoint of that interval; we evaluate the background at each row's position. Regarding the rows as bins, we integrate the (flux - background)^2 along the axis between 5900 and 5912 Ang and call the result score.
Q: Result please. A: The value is 1.9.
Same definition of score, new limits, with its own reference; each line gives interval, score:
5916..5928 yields 0.4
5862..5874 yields 1.2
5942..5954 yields 0.2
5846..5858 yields 8.6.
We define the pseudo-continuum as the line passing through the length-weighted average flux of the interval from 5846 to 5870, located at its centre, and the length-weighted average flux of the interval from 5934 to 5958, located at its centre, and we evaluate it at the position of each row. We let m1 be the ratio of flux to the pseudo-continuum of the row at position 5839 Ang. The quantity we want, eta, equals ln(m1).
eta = -0.03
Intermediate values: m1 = 0.97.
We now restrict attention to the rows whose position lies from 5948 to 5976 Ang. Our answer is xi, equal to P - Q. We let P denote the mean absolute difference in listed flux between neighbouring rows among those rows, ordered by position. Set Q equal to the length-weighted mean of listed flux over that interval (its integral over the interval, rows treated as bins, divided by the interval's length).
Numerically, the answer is -6.10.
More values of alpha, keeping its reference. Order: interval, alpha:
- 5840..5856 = 0.9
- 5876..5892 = -0.4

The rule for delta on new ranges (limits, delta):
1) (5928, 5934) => -1.90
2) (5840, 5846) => -2.08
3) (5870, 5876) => -1.94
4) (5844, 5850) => -2.09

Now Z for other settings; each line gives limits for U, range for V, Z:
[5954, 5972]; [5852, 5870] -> 113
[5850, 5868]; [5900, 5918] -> 121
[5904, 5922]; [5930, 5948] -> 112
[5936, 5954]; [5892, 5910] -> 112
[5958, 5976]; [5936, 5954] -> 113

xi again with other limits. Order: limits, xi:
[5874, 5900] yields -5.35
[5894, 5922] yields -5.64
